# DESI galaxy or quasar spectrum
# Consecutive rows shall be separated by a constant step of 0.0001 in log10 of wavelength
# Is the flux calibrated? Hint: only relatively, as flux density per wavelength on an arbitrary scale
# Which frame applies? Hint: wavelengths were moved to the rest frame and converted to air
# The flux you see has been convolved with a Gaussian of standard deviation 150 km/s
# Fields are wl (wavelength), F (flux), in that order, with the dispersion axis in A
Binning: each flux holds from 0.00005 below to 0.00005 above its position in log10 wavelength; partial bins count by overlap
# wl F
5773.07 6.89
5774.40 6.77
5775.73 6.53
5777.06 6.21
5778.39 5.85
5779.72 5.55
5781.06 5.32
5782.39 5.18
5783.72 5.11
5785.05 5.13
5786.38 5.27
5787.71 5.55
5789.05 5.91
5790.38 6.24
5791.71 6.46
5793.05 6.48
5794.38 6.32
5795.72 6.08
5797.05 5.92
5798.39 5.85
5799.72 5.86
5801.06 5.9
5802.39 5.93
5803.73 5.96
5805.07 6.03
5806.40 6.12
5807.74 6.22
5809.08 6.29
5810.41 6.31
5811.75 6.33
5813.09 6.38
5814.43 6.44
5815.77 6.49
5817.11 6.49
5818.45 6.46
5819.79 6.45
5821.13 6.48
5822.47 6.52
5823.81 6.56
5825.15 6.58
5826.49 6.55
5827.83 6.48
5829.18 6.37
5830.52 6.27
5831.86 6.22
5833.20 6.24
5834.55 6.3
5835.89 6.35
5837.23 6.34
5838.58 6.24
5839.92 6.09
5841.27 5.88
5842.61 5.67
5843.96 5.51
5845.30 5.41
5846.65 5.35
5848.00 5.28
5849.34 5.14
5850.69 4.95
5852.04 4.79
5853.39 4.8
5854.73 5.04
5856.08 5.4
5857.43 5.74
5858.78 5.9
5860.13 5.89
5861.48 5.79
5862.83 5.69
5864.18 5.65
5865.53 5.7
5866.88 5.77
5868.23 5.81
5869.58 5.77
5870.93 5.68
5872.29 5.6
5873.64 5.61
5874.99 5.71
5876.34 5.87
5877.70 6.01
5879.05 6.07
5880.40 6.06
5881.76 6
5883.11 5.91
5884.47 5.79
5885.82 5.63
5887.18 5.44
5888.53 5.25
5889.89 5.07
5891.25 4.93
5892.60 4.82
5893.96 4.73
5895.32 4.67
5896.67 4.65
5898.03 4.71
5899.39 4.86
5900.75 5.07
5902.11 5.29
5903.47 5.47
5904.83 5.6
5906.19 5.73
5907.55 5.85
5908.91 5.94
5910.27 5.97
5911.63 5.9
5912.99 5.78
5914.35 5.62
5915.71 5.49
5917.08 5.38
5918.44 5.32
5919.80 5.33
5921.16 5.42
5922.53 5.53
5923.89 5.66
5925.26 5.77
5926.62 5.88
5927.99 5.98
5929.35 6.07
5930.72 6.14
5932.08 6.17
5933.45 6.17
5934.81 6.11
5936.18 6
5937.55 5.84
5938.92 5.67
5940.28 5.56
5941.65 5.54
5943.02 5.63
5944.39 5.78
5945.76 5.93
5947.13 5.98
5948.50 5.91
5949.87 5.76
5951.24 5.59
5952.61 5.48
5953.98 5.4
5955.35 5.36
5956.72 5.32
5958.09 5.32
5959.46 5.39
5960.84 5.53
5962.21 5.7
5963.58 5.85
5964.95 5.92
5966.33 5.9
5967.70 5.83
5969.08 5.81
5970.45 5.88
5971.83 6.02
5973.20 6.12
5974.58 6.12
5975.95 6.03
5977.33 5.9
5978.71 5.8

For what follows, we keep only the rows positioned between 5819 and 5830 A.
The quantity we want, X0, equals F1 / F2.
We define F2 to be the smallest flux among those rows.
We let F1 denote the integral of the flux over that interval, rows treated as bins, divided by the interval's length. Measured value 1.02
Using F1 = 6.5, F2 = 6.37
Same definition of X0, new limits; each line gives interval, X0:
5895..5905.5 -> 1.09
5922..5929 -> 1.05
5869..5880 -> 1.04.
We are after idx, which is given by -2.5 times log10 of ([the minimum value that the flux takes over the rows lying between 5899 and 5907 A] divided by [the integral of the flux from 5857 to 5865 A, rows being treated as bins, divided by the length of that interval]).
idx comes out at 0.19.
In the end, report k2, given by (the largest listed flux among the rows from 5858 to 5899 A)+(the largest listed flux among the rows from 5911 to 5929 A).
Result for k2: 12.05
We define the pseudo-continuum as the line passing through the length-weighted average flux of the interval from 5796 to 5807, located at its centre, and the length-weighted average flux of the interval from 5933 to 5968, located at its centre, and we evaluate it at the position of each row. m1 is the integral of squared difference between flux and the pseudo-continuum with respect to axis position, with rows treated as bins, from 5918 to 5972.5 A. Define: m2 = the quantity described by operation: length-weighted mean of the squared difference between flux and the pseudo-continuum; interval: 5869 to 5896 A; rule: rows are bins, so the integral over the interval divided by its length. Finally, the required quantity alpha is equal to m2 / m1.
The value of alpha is 0.08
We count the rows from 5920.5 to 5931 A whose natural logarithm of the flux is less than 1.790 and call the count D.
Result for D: 6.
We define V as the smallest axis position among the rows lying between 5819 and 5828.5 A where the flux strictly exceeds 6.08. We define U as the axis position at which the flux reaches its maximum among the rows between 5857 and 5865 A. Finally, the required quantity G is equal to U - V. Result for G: 39.0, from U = 5858.78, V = 5819.79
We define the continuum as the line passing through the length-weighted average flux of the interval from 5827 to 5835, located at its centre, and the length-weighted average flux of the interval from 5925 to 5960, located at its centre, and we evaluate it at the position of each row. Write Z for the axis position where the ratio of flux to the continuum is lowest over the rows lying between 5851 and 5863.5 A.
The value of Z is 5852.04 A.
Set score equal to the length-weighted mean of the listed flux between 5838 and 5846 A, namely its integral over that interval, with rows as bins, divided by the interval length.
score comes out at 5.79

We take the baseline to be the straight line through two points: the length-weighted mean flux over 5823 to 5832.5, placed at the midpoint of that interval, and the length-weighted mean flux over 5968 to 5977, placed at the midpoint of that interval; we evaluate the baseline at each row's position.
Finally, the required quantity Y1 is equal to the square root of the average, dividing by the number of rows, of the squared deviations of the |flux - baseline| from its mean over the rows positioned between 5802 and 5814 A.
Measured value 0.17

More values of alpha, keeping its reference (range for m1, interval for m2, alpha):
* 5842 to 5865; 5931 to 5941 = 0.01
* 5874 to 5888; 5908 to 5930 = 0.11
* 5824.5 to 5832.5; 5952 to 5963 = 0.04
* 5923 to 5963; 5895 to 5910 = 0.19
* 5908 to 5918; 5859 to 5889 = 0.08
